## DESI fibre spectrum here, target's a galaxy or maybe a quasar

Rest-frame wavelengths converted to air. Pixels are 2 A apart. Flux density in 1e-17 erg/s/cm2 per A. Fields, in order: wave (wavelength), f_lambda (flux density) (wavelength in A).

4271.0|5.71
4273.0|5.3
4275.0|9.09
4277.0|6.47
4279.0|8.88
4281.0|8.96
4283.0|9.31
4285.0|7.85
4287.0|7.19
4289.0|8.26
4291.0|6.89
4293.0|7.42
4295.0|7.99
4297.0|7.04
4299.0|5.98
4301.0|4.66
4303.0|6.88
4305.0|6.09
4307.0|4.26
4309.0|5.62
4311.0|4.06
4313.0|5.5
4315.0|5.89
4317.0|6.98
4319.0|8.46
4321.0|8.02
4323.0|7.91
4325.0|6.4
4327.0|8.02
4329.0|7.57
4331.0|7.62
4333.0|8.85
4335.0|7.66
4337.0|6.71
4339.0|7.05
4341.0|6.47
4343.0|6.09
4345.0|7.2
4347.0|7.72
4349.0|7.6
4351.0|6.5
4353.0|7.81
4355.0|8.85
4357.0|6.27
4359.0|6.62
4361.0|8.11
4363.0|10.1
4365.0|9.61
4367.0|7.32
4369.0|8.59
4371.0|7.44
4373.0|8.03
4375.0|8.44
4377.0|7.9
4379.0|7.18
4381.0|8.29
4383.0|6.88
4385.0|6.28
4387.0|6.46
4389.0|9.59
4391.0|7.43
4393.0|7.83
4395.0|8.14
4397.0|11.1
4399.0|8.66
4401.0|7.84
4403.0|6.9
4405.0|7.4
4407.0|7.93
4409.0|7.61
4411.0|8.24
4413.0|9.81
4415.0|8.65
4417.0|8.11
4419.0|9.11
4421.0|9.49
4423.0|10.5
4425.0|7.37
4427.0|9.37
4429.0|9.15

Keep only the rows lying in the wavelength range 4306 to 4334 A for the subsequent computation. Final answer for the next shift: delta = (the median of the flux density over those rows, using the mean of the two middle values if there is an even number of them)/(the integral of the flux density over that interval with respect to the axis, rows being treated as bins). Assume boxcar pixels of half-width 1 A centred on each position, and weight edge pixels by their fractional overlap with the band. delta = 0.0382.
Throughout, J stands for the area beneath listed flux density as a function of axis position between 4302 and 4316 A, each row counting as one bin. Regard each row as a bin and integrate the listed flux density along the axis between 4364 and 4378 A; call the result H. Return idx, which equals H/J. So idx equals 1.50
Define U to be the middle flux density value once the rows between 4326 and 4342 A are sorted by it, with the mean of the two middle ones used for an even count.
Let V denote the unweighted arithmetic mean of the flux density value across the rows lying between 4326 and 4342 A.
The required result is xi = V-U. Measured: -0.1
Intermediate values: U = 7.6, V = 7.5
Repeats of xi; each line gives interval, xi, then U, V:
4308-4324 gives 0.1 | 6.4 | 6.6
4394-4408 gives 0.4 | 7.9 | 8.3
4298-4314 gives -0.2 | 5.6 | 5.4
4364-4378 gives 0.2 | 8.0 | 8.2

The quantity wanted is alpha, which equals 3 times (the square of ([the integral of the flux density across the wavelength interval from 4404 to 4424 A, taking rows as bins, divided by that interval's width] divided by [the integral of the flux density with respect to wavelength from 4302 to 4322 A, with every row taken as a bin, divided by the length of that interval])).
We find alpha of 5.9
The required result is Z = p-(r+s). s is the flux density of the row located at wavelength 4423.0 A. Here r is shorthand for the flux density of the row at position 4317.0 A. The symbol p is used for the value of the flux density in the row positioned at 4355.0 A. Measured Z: -8.6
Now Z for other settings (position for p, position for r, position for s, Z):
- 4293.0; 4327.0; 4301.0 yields -5.3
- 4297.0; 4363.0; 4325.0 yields -9.5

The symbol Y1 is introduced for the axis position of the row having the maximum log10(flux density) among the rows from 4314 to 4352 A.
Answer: 4333.0 A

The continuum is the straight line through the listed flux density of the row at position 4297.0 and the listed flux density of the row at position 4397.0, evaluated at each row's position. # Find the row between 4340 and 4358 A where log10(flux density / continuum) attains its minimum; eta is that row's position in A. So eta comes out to 4357.0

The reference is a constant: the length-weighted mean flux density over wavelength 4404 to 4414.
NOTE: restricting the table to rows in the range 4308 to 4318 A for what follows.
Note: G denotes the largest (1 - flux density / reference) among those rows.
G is 0.50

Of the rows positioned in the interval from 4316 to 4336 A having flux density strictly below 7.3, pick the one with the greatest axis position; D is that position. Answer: 4325.0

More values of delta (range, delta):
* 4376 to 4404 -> 0.0355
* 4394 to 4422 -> 0.0344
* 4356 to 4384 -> 0.0359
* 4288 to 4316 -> 0.0349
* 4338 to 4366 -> 0.0349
